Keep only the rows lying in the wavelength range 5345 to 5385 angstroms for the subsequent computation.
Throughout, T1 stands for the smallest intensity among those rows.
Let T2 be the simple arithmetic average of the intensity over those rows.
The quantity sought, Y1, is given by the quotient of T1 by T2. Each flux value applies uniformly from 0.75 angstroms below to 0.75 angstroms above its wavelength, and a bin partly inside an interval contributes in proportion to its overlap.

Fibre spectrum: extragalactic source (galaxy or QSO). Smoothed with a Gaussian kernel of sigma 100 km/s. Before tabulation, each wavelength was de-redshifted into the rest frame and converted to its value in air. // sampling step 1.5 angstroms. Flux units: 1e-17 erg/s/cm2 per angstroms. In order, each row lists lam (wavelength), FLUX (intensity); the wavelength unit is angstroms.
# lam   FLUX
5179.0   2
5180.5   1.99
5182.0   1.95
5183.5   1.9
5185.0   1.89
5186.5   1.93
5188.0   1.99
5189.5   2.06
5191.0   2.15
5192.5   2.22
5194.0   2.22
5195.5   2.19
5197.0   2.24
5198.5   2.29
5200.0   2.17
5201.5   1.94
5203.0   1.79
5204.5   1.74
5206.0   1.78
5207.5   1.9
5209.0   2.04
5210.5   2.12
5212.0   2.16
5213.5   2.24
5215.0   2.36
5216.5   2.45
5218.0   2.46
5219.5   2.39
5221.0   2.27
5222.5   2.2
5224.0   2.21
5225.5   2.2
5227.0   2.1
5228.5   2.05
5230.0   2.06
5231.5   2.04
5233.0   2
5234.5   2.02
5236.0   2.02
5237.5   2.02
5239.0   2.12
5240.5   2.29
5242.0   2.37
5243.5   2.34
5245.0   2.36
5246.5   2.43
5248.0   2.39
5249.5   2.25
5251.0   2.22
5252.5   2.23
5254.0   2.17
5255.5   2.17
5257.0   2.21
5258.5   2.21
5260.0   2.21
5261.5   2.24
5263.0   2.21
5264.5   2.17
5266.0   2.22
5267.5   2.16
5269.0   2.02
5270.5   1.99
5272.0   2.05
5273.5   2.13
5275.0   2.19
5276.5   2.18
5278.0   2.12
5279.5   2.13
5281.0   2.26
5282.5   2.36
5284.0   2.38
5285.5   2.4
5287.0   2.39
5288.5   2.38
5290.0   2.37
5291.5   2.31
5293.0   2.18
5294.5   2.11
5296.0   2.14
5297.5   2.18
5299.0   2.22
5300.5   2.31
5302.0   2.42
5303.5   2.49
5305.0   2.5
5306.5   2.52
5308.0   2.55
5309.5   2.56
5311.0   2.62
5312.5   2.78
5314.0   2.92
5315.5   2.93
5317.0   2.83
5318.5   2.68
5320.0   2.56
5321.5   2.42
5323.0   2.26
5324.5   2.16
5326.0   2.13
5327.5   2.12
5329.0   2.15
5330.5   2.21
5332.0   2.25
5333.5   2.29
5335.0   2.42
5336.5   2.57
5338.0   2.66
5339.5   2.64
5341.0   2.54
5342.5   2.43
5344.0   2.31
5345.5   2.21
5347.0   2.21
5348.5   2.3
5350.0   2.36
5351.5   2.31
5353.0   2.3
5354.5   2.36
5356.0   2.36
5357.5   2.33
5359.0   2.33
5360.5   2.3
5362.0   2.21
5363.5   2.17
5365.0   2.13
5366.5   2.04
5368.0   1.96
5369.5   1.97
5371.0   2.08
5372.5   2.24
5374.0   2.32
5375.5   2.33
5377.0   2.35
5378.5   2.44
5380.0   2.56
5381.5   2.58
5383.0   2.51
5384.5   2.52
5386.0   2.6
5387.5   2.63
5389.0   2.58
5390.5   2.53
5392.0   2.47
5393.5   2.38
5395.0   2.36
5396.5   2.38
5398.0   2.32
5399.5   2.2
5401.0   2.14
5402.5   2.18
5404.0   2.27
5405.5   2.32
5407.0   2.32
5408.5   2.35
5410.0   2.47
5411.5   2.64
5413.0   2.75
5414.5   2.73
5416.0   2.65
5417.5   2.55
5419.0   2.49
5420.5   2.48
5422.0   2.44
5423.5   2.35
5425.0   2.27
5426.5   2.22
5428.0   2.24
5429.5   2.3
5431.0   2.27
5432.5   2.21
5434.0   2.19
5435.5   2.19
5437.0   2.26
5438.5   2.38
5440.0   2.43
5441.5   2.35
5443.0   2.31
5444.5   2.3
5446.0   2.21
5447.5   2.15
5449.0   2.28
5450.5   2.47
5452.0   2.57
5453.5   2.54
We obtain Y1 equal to 0.857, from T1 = 1.96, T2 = 2.29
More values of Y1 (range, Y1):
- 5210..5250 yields 0.901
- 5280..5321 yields 0.859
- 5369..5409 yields 0.832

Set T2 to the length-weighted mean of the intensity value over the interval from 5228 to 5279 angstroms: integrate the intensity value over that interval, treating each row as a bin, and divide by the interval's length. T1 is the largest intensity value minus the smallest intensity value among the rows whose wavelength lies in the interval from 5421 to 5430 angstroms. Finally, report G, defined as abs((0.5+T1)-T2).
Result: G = 1.5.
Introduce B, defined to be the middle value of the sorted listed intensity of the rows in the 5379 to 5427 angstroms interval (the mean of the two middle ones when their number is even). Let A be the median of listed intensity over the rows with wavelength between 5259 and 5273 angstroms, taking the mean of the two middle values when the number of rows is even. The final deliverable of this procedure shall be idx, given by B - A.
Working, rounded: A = 2.17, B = 2.47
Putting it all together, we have 0.30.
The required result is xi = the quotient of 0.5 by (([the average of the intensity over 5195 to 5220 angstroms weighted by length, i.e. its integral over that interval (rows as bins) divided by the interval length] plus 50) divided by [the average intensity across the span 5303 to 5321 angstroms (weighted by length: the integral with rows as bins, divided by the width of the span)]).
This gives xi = 0.0255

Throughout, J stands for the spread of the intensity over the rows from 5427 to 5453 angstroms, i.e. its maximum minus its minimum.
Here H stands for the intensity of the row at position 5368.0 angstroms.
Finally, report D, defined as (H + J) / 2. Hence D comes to 1.19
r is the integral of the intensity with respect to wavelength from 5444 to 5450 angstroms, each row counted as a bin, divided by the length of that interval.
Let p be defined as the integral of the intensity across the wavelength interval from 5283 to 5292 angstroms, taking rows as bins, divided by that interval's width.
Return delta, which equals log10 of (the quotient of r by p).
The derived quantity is -0.02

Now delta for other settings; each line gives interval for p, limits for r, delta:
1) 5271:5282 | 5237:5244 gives 0.02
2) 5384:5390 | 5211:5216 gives -0.06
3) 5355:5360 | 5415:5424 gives 0.03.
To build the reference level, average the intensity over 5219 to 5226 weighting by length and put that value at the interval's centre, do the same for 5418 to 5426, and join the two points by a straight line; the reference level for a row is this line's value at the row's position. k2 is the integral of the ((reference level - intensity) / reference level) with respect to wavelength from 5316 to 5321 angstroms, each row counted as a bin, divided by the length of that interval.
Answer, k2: -0.156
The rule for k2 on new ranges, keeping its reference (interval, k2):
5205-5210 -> 0.148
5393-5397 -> 0.005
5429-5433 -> 0.063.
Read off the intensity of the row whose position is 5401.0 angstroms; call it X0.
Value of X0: 2.14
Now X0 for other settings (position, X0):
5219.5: 2.39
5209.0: 2.04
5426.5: 2.22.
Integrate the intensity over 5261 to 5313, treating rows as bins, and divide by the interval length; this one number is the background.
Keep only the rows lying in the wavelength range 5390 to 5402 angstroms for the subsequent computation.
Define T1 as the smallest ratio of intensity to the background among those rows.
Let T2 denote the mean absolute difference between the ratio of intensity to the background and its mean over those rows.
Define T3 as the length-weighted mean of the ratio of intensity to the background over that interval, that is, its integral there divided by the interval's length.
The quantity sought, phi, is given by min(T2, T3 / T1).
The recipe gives 0.042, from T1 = 0.93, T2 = 0.04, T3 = 1.02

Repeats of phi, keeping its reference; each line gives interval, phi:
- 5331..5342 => 0.060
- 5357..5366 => 0.033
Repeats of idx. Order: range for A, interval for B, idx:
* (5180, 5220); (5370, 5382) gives 0.22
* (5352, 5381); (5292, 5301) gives -0.12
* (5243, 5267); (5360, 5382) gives 0.02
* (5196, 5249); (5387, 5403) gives 0.21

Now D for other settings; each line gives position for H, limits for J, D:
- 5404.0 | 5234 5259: 1.34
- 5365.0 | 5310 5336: 1.47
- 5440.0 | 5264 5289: 1.42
